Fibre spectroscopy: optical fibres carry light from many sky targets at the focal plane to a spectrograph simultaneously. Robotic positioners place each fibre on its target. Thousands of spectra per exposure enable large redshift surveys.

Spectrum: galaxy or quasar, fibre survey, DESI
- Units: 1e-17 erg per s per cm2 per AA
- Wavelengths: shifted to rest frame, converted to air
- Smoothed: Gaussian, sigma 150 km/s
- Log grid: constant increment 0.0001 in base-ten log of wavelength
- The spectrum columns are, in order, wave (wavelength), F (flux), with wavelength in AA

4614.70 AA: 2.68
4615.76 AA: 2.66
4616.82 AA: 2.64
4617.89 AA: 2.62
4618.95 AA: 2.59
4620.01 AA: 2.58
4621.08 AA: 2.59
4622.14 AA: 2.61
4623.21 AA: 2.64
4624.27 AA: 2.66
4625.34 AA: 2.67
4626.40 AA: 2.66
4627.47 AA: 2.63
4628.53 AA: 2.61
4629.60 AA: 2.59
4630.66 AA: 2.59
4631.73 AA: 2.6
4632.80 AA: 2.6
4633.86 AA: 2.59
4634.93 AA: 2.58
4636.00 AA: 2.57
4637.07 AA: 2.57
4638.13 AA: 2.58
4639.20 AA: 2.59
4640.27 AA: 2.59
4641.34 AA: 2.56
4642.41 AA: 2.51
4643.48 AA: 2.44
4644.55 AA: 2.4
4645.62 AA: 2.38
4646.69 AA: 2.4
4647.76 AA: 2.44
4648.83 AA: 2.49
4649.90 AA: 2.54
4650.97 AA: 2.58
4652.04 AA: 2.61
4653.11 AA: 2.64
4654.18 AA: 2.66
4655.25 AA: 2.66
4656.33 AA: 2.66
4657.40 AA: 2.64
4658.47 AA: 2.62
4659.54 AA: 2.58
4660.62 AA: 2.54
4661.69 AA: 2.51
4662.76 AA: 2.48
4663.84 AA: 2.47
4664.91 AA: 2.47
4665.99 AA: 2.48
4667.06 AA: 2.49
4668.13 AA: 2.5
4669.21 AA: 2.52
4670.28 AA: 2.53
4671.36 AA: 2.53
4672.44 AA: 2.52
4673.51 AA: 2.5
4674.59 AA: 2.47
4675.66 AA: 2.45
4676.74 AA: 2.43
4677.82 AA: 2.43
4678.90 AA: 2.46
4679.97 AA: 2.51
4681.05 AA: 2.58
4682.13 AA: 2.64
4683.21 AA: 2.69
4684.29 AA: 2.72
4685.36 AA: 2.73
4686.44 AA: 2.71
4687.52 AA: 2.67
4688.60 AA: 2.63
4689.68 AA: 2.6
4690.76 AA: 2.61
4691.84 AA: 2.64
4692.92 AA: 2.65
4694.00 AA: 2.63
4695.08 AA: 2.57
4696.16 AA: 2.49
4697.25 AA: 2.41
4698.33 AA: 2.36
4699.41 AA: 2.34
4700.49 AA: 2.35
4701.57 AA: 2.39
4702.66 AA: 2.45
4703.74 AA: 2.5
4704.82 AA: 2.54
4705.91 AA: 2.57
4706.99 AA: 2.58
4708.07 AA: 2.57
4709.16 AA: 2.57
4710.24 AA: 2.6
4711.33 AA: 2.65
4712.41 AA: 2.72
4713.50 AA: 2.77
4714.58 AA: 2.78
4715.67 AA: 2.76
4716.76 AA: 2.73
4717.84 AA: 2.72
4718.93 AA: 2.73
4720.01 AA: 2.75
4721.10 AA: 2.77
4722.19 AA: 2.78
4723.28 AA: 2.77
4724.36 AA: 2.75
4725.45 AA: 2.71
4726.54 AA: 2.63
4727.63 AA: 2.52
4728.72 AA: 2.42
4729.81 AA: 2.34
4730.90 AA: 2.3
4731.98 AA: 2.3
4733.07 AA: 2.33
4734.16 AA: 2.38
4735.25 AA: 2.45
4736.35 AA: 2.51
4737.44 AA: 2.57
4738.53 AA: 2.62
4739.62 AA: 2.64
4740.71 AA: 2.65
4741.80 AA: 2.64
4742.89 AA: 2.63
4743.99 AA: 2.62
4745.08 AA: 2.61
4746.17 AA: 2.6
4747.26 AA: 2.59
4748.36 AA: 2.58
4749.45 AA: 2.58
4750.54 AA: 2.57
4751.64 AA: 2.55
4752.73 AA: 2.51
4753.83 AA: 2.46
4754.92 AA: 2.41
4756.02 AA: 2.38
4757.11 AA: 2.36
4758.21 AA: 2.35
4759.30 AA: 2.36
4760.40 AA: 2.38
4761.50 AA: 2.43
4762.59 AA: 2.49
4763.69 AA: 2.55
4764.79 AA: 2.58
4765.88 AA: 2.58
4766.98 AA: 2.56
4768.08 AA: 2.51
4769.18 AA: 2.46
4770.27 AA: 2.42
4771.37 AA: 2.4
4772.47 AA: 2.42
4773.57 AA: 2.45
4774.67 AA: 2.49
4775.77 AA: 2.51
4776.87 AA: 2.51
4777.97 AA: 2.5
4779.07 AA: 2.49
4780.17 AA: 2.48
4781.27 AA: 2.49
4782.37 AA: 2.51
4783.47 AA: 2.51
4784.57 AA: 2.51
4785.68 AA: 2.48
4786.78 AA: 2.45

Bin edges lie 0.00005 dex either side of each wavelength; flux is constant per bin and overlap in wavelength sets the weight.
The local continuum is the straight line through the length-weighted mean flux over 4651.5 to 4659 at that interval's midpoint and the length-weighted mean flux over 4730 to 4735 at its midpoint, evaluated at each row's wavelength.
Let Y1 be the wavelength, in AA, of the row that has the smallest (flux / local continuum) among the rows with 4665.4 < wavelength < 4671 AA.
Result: 4665.99 AA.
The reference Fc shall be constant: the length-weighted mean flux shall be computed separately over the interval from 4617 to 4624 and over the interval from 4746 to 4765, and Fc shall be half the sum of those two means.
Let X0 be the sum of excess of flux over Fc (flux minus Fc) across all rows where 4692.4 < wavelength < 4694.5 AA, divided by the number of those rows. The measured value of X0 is 0.10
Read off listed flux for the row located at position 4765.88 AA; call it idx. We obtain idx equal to 2.58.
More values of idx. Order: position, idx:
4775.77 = 2.51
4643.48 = 2.44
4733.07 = 2.33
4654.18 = 2.66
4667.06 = 2.49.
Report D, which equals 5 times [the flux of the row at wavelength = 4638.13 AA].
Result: 12.9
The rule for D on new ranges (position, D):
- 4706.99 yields 12.9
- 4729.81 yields 11.7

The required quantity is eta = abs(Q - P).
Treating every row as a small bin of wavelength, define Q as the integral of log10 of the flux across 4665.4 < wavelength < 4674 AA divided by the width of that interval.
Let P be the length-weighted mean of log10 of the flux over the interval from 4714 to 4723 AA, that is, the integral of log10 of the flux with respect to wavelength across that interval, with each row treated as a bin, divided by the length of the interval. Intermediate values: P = 0.440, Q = 0.399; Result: 0.040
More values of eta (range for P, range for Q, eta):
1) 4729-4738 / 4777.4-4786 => 0.018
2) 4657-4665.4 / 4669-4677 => 0.007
